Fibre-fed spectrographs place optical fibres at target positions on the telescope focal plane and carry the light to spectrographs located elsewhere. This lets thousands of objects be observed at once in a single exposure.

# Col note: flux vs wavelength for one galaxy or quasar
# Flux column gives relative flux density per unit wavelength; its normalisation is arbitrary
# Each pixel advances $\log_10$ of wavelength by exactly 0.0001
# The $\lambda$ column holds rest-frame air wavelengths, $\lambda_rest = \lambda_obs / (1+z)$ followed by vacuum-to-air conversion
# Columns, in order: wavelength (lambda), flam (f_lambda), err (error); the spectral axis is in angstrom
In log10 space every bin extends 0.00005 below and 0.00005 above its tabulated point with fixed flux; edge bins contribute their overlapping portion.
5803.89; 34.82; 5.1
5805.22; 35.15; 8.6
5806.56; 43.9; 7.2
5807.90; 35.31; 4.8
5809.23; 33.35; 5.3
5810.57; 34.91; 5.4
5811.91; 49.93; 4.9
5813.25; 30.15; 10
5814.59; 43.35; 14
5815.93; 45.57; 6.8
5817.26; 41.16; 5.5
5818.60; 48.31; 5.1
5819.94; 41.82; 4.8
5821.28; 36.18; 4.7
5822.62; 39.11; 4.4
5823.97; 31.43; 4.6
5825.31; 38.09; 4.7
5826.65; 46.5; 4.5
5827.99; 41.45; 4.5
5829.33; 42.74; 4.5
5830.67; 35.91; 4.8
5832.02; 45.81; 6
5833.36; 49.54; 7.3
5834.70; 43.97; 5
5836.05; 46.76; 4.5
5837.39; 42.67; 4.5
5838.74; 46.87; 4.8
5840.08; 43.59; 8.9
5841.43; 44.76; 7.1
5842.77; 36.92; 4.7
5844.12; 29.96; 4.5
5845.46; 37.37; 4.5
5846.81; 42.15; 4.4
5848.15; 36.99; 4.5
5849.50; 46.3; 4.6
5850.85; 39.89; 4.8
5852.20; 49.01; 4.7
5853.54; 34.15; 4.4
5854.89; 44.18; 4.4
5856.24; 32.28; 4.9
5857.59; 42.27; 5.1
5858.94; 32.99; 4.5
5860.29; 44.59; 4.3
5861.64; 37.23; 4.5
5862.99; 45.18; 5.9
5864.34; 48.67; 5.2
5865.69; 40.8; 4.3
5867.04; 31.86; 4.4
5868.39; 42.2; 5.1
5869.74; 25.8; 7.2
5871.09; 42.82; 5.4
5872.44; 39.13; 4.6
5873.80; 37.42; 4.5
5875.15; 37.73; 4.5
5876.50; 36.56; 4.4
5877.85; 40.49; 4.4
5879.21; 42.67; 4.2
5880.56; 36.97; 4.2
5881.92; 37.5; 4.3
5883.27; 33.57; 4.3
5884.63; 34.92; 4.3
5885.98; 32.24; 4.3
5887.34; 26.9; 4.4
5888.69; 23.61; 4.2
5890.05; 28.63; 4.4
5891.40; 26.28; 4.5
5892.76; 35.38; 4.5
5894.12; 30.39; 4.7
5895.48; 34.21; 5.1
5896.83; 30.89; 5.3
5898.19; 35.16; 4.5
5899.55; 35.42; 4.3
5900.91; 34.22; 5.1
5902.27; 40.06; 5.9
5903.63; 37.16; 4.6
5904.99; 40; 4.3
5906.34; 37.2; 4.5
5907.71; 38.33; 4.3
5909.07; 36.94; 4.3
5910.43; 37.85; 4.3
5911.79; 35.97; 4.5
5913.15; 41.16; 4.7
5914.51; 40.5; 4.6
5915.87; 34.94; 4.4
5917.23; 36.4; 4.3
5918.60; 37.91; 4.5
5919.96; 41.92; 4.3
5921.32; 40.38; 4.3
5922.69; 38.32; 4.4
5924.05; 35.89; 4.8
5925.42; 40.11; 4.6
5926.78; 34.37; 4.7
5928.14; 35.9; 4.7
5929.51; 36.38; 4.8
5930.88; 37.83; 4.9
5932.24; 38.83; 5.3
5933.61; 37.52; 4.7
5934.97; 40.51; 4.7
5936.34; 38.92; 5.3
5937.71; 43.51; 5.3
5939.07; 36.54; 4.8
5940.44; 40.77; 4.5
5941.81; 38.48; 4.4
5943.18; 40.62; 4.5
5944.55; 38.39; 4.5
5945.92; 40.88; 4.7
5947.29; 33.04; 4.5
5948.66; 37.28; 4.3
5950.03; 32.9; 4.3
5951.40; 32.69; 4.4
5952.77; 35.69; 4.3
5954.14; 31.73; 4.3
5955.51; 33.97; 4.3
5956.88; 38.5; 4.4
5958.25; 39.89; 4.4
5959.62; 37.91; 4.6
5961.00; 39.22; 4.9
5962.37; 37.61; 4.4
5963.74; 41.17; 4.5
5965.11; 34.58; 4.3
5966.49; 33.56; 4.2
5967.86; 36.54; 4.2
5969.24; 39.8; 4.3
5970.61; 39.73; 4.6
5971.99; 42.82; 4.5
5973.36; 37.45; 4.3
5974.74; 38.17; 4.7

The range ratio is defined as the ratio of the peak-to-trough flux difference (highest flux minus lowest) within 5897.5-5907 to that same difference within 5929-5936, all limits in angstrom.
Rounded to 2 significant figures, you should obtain 1.4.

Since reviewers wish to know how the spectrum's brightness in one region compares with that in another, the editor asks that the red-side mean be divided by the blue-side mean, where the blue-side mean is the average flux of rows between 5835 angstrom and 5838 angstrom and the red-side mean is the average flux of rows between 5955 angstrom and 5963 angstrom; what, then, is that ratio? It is 0.85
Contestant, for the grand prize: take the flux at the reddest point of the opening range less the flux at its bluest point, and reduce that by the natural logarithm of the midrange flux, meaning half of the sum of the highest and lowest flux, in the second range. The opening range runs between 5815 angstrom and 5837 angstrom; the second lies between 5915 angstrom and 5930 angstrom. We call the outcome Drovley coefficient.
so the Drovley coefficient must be -2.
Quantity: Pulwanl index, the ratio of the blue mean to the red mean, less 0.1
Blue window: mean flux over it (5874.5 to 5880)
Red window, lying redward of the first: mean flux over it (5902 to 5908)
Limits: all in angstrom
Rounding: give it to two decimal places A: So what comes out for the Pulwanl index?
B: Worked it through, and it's 0.92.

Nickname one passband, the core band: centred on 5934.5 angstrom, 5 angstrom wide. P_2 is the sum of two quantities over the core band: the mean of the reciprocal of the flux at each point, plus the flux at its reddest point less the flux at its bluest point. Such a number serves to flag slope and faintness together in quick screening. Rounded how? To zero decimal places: 0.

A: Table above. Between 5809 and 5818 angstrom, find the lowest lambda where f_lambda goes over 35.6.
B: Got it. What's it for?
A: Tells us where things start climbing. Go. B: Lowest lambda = 5811.91 angstrom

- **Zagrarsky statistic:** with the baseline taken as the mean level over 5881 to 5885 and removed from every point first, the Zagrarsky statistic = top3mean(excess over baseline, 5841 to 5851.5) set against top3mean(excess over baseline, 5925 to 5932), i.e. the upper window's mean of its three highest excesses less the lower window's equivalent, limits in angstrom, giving -6.3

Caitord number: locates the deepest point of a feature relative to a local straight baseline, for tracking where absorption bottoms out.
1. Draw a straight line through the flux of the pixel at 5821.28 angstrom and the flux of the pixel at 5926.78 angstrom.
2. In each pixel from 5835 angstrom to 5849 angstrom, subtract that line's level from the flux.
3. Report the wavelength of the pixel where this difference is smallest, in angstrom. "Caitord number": 5844.12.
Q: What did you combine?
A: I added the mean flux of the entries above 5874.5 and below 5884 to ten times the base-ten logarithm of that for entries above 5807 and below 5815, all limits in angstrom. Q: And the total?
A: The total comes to 53.7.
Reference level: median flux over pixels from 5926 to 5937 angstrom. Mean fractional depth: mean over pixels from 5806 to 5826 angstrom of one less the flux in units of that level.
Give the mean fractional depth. -0.05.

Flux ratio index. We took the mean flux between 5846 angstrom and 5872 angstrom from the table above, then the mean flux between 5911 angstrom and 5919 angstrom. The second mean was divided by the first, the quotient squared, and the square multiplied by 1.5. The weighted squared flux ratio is 1.34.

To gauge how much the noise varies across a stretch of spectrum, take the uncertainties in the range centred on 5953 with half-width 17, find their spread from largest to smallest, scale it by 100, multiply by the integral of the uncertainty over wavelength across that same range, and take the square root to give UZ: 130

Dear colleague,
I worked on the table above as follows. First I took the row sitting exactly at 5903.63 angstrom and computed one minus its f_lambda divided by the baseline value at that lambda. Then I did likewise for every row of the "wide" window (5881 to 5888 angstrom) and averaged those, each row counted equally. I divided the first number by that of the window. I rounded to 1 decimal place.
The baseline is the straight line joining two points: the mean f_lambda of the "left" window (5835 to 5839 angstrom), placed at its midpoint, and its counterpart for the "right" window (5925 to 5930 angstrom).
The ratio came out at 0.2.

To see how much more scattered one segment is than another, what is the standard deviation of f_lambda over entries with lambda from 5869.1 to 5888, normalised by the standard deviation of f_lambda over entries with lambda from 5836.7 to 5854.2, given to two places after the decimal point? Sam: 0.92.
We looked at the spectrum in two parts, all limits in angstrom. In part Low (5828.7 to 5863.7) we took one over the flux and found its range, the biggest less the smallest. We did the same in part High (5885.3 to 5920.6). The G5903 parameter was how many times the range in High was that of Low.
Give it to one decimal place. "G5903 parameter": 1.4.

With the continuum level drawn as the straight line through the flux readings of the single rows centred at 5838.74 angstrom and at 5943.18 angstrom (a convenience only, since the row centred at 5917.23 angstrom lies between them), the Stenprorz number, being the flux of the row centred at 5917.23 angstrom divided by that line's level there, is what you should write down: 0.86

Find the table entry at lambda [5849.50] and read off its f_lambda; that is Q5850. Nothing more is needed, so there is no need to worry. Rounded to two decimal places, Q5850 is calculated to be 46.30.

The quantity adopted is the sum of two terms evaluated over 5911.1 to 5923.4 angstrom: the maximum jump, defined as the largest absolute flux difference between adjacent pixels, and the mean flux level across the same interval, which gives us 44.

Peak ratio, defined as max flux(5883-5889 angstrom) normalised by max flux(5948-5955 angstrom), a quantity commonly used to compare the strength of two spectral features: 0.94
